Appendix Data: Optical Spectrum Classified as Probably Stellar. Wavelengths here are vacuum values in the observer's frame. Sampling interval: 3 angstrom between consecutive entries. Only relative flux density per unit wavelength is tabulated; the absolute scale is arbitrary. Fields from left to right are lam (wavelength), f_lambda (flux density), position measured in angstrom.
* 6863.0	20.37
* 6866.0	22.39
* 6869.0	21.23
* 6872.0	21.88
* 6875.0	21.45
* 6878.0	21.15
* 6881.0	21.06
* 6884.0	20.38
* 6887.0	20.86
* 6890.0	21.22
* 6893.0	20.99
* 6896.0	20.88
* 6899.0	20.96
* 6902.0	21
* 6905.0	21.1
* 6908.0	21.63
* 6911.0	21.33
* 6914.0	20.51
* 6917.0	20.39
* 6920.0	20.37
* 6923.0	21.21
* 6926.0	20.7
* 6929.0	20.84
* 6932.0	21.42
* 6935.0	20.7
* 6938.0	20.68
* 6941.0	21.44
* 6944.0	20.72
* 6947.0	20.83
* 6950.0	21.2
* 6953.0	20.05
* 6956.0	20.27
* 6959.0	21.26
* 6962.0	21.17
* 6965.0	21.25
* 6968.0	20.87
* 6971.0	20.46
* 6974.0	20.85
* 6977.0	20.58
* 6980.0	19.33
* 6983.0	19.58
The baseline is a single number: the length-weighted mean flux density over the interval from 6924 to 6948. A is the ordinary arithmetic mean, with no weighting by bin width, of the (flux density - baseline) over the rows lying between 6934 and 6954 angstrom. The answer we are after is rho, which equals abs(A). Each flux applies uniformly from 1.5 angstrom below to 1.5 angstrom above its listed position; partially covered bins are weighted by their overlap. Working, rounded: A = -0.12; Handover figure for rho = 0.12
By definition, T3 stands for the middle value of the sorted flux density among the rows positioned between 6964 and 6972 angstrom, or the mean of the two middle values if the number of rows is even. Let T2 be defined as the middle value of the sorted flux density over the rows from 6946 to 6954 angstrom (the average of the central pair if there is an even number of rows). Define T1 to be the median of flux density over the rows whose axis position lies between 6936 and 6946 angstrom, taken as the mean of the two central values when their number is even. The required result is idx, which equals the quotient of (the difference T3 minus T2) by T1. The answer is 0.002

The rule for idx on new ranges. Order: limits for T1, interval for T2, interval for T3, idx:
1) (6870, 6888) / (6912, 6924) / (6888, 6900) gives 0.025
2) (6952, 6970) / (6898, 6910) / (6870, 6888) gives 0.003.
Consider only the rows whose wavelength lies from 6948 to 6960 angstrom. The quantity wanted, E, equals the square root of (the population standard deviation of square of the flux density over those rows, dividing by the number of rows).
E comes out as 4.7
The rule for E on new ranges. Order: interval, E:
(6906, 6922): 4.7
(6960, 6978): 3.4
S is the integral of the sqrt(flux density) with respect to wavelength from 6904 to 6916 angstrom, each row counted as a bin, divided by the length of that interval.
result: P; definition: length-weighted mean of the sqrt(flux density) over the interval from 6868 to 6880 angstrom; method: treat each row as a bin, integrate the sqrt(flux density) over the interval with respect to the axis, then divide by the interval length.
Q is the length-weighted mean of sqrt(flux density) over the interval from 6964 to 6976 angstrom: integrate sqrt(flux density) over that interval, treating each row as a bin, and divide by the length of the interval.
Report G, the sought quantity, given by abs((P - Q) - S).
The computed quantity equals 4.53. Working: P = 4.63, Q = 4.56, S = 4.59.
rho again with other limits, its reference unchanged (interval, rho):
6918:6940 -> 0.08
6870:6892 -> 0.22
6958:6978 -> 0.00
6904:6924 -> 0.01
